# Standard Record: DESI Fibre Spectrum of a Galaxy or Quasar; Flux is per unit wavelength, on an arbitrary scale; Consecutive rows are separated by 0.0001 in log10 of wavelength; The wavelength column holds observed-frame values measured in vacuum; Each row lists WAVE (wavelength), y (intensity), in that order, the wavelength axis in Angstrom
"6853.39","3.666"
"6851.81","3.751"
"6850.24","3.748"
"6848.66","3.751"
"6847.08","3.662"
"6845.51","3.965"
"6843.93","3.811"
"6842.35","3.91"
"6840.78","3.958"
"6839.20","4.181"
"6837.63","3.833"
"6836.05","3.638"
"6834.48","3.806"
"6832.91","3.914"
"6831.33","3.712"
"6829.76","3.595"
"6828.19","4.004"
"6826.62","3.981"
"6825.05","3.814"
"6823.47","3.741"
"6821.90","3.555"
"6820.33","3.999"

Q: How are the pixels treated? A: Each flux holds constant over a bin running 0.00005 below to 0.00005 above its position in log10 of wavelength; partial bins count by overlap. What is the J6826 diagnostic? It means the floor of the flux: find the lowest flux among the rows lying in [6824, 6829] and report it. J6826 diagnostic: 3.814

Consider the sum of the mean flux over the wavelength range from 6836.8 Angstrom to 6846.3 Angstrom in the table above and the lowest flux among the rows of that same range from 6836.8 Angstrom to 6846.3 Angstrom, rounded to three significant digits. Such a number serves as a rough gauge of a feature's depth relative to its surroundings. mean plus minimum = 7.75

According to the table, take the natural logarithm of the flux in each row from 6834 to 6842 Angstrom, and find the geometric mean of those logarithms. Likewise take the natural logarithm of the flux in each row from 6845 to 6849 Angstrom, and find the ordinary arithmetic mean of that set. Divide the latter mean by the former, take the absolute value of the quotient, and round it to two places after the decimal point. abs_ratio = 0.98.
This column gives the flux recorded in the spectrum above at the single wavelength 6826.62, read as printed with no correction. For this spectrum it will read 3.981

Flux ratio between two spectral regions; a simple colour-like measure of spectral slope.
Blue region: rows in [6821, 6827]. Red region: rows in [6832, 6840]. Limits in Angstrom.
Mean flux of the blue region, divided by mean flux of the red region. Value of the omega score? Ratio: 0.97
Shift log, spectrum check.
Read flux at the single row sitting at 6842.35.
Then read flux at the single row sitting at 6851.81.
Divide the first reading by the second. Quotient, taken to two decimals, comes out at 1.04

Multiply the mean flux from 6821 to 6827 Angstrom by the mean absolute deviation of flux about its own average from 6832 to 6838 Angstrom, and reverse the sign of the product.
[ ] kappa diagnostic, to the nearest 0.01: -0.30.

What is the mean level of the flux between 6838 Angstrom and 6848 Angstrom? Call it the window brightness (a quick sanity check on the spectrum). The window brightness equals 3.91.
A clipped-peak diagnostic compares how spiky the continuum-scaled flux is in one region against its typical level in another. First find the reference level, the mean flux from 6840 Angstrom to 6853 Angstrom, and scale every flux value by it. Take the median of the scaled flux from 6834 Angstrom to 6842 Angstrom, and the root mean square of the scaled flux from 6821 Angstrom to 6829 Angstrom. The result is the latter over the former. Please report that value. 1.00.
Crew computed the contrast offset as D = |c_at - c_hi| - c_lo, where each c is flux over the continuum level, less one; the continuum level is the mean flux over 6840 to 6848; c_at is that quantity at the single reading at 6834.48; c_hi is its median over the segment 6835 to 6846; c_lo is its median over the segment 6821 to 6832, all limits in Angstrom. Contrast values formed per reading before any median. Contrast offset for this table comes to 0.058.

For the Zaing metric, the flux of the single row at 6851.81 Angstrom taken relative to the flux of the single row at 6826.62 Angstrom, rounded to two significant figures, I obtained 0.94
